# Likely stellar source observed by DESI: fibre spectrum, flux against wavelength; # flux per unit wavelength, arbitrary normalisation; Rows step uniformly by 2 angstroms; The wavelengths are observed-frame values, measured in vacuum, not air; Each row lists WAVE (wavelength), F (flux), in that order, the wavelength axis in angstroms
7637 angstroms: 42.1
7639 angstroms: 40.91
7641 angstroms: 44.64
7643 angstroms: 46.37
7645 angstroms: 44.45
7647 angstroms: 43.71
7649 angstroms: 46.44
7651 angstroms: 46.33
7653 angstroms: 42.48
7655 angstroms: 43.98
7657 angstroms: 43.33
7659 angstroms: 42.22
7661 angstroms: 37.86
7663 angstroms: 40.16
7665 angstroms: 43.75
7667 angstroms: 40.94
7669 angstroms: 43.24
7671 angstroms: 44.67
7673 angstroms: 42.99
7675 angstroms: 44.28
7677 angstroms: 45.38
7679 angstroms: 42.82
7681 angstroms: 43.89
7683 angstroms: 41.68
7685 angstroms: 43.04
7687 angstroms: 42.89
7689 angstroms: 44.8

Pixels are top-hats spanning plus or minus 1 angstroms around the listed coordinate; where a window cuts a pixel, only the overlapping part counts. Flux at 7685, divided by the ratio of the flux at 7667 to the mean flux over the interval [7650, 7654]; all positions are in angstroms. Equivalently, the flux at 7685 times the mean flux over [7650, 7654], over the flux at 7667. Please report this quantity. 46.7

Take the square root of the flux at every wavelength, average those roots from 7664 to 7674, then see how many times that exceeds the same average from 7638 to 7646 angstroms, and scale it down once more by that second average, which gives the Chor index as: 0.149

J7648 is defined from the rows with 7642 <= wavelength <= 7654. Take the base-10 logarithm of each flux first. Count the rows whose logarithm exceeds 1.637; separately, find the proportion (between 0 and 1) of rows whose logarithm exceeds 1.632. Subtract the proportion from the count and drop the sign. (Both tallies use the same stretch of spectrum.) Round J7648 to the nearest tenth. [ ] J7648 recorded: 4.2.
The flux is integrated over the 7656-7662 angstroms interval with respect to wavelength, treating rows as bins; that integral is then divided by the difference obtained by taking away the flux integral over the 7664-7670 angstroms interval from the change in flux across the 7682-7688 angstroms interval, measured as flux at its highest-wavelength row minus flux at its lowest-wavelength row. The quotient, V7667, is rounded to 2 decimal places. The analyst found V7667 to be -0.97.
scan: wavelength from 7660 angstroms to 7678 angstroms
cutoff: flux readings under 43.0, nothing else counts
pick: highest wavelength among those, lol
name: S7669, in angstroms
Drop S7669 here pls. 7673 angstroms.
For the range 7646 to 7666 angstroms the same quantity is 7663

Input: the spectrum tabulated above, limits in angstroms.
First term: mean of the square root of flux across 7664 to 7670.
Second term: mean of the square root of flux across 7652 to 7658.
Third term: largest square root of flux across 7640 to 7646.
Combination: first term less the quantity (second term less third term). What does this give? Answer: 6.76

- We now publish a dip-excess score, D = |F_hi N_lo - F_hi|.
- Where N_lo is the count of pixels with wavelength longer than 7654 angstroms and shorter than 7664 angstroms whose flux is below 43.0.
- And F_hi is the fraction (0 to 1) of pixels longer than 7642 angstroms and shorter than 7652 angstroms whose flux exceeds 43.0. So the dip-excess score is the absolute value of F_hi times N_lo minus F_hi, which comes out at 2.0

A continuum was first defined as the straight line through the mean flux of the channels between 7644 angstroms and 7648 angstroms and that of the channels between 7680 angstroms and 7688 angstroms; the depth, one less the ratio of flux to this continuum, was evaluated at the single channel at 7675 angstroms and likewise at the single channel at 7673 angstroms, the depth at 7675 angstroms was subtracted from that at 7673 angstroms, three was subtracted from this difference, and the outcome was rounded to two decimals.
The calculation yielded -2.97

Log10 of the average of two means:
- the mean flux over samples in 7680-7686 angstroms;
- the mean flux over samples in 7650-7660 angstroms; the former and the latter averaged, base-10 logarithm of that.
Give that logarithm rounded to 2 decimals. 1.64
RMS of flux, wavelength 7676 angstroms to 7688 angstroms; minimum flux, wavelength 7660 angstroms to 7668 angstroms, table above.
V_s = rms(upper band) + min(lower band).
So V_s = 81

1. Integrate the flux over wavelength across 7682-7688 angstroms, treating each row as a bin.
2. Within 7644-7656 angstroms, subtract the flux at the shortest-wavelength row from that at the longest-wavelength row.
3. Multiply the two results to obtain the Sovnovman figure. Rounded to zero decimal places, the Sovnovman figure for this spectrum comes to -120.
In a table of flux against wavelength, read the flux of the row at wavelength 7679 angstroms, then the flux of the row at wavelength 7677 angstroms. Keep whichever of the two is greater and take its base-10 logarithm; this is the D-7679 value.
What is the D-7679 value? 1.66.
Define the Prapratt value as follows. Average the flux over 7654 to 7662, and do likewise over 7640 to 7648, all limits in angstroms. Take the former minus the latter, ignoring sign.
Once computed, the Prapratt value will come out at 2.9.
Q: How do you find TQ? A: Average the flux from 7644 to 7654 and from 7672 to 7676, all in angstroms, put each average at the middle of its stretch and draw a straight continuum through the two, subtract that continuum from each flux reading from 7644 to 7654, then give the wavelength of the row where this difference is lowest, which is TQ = 7653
